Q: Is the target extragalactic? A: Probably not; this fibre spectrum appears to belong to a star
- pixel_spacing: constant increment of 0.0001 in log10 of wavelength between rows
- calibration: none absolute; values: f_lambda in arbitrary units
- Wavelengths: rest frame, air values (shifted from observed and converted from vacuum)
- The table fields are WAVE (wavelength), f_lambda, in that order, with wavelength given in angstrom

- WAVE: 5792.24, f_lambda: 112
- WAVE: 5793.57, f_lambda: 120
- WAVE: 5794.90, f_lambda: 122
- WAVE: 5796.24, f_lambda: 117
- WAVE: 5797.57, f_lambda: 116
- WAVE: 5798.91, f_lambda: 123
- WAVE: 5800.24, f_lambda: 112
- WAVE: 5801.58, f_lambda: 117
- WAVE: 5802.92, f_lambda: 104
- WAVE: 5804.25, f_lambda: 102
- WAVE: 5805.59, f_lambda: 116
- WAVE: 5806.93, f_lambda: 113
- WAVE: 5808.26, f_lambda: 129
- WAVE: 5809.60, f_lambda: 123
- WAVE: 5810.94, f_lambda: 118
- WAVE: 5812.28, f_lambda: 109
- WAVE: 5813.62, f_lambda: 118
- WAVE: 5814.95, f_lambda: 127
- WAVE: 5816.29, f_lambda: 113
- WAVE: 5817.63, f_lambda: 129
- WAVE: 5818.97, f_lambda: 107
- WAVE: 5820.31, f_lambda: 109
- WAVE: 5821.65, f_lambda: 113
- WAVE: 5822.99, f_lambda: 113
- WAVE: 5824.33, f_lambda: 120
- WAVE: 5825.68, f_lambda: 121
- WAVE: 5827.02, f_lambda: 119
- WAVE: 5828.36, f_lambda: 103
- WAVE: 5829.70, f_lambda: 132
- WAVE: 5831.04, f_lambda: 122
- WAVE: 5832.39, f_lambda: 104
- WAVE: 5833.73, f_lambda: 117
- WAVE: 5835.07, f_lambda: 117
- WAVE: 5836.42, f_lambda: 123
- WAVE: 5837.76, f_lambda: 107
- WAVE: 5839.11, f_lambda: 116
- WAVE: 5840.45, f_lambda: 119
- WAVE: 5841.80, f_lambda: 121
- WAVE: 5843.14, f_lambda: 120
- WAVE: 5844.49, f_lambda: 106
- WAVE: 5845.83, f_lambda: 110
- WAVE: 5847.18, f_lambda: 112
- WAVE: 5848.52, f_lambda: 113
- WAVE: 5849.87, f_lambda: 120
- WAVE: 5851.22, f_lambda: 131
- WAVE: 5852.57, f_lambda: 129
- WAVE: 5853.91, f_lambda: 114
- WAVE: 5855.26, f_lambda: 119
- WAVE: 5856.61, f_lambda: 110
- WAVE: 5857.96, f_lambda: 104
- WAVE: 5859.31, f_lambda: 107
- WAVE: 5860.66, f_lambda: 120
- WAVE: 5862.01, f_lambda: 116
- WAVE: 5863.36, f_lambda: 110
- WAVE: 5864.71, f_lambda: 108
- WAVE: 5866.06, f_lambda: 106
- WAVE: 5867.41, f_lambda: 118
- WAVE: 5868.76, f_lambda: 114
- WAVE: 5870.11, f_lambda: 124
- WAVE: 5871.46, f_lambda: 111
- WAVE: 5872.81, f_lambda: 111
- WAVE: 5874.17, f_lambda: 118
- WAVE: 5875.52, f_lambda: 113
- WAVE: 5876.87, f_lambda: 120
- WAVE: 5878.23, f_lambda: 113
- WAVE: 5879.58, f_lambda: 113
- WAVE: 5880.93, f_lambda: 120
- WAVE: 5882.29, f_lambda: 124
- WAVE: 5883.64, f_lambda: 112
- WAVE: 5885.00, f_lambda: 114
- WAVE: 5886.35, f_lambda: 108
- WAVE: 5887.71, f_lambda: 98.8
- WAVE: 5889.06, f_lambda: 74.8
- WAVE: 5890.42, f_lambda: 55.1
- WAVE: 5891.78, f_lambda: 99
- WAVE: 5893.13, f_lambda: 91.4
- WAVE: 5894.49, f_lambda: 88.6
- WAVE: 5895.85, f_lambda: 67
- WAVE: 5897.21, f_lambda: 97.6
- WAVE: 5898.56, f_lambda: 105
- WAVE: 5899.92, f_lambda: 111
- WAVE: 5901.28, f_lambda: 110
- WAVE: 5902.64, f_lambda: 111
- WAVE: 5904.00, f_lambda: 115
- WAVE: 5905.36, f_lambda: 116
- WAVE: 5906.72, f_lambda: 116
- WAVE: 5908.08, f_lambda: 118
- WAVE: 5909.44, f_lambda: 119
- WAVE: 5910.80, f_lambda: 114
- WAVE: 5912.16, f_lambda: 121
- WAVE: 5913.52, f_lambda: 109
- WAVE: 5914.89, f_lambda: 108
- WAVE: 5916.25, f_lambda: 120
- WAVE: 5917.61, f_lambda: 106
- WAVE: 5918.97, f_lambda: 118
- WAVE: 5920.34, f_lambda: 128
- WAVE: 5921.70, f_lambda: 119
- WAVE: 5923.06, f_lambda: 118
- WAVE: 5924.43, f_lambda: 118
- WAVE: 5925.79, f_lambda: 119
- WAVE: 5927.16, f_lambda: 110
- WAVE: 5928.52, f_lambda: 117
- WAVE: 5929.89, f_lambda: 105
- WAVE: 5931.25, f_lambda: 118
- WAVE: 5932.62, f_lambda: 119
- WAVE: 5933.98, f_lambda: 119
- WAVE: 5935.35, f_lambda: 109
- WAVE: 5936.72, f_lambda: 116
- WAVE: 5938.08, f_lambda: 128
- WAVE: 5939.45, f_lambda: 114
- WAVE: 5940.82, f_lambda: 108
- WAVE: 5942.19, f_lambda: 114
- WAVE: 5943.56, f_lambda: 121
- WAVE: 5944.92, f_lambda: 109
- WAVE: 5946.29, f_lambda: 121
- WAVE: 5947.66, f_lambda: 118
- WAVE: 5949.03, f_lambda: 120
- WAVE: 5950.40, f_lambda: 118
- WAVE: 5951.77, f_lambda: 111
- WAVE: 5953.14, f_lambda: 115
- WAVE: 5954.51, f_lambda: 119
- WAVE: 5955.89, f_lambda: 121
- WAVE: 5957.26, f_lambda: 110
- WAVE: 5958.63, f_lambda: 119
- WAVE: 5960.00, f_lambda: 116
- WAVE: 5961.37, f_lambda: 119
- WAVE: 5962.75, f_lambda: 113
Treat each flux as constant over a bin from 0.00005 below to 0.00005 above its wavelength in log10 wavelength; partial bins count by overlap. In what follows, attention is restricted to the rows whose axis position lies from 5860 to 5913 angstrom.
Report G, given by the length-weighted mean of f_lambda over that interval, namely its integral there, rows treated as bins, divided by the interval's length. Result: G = 108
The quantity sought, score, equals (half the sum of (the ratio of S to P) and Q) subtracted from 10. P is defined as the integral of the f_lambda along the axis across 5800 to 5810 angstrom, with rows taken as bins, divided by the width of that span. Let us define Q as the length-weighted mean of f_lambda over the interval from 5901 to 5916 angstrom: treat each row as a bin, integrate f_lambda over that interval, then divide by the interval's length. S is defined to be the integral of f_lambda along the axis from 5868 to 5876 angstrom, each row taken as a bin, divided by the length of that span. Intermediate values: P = 114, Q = 115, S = 115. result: -47.76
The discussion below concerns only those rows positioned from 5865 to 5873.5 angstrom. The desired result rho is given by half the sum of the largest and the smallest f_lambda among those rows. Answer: 115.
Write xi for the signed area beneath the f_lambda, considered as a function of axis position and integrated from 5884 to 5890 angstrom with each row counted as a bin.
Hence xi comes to 586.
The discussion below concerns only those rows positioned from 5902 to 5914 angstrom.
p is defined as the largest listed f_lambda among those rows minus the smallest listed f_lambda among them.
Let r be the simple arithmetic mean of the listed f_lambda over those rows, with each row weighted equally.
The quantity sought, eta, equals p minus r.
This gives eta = -103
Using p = 12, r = 115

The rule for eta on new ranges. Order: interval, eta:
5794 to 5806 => -93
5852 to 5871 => -89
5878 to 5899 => -30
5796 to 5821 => -89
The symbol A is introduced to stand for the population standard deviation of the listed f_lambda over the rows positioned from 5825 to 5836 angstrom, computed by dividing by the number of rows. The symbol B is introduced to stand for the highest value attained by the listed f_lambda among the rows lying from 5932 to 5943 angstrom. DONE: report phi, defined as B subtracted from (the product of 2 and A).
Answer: -110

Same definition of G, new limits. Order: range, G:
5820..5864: 116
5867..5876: 116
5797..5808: 113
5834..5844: 117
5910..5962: 116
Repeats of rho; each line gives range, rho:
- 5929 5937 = 112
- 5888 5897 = 77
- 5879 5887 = 116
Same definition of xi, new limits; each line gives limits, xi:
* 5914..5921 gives 809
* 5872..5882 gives 1156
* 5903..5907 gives 461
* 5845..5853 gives 949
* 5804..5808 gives 453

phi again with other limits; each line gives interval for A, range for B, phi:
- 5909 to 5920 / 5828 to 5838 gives -121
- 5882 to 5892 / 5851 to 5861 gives -89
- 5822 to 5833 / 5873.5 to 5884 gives -106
